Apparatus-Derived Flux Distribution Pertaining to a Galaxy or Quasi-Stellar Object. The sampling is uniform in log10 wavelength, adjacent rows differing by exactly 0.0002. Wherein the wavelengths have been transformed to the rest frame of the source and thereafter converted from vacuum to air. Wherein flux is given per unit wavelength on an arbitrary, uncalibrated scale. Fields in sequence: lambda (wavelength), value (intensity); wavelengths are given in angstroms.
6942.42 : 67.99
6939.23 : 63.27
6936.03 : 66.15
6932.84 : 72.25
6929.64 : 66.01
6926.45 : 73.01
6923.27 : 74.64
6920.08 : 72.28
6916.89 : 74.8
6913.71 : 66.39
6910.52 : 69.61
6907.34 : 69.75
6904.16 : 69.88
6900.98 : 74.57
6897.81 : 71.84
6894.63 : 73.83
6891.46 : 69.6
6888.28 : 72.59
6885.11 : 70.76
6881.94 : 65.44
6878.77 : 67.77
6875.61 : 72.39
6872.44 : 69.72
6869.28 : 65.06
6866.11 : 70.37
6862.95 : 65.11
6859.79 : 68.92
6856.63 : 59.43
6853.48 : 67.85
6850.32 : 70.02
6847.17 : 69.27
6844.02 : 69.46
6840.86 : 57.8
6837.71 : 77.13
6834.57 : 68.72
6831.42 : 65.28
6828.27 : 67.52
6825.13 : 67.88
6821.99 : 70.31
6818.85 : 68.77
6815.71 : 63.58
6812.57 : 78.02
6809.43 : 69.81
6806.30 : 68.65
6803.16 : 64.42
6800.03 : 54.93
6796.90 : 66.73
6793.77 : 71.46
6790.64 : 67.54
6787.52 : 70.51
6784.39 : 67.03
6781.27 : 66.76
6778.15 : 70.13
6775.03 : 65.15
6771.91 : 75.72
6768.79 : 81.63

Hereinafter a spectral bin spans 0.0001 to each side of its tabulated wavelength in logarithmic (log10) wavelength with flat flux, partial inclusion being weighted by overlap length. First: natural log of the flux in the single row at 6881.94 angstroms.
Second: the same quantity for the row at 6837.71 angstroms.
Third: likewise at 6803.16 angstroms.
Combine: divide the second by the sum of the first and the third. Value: 0.521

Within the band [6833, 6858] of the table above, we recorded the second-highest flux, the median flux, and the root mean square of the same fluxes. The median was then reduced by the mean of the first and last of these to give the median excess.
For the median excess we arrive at 0.13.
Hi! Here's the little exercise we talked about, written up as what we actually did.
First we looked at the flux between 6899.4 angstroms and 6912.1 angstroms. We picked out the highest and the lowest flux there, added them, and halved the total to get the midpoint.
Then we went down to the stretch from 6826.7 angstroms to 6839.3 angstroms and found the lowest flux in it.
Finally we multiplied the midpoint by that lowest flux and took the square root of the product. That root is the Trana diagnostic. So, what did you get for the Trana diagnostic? 68.6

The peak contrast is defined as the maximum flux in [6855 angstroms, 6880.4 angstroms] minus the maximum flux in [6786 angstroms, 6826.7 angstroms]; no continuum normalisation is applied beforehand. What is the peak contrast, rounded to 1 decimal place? -5.6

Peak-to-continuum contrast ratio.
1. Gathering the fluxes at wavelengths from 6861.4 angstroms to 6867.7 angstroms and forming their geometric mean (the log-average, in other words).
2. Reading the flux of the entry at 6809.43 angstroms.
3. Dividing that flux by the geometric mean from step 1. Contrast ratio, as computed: 1.03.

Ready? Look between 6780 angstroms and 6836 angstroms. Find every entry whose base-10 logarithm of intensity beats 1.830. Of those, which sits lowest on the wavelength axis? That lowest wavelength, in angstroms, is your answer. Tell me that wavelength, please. 6787.52 angstroms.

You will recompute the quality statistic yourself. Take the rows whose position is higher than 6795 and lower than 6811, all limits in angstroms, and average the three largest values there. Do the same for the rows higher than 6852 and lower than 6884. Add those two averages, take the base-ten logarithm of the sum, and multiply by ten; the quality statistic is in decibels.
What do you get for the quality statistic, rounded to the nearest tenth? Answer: 21.4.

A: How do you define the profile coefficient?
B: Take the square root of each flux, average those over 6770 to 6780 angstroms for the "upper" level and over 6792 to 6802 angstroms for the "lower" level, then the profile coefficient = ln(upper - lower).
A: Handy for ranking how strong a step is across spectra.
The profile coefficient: -1.0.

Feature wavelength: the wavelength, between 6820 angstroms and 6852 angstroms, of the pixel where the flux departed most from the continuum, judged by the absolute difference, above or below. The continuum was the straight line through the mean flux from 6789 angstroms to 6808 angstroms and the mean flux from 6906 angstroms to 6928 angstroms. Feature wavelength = 6840.86 angstroms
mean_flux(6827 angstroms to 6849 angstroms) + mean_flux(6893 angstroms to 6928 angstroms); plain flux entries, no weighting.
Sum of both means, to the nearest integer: 140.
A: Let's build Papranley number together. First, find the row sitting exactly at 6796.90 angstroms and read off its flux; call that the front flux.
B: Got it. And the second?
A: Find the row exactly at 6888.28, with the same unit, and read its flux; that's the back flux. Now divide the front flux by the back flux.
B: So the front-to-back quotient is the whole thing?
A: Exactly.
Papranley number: 0.92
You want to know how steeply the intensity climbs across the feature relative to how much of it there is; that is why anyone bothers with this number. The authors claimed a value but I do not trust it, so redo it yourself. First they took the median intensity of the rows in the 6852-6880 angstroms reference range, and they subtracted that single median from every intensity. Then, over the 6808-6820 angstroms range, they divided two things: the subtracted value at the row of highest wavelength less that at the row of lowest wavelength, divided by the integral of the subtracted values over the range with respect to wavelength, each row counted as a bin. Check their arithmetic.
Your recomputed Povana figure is -0.04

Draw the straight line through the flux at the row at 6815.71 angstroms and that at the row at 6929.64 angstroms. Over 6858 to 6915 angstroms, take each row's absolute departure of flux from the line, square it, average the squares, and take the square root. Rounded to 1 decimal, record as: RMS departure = 5.3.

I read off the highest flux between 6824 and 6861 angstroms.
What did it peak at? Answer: 77.13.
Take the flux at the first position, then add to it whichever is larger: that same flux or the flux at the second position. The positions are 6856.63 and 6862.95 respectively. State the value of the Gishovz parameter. 125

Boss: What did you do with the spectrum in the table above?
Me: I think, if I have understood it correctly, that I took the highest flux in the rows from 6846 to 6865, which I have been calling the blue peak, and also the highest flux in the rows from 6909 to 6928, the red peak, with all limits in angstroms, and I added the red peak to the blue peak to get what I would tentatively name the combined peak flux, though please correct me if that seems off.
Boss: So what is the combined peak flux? 145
